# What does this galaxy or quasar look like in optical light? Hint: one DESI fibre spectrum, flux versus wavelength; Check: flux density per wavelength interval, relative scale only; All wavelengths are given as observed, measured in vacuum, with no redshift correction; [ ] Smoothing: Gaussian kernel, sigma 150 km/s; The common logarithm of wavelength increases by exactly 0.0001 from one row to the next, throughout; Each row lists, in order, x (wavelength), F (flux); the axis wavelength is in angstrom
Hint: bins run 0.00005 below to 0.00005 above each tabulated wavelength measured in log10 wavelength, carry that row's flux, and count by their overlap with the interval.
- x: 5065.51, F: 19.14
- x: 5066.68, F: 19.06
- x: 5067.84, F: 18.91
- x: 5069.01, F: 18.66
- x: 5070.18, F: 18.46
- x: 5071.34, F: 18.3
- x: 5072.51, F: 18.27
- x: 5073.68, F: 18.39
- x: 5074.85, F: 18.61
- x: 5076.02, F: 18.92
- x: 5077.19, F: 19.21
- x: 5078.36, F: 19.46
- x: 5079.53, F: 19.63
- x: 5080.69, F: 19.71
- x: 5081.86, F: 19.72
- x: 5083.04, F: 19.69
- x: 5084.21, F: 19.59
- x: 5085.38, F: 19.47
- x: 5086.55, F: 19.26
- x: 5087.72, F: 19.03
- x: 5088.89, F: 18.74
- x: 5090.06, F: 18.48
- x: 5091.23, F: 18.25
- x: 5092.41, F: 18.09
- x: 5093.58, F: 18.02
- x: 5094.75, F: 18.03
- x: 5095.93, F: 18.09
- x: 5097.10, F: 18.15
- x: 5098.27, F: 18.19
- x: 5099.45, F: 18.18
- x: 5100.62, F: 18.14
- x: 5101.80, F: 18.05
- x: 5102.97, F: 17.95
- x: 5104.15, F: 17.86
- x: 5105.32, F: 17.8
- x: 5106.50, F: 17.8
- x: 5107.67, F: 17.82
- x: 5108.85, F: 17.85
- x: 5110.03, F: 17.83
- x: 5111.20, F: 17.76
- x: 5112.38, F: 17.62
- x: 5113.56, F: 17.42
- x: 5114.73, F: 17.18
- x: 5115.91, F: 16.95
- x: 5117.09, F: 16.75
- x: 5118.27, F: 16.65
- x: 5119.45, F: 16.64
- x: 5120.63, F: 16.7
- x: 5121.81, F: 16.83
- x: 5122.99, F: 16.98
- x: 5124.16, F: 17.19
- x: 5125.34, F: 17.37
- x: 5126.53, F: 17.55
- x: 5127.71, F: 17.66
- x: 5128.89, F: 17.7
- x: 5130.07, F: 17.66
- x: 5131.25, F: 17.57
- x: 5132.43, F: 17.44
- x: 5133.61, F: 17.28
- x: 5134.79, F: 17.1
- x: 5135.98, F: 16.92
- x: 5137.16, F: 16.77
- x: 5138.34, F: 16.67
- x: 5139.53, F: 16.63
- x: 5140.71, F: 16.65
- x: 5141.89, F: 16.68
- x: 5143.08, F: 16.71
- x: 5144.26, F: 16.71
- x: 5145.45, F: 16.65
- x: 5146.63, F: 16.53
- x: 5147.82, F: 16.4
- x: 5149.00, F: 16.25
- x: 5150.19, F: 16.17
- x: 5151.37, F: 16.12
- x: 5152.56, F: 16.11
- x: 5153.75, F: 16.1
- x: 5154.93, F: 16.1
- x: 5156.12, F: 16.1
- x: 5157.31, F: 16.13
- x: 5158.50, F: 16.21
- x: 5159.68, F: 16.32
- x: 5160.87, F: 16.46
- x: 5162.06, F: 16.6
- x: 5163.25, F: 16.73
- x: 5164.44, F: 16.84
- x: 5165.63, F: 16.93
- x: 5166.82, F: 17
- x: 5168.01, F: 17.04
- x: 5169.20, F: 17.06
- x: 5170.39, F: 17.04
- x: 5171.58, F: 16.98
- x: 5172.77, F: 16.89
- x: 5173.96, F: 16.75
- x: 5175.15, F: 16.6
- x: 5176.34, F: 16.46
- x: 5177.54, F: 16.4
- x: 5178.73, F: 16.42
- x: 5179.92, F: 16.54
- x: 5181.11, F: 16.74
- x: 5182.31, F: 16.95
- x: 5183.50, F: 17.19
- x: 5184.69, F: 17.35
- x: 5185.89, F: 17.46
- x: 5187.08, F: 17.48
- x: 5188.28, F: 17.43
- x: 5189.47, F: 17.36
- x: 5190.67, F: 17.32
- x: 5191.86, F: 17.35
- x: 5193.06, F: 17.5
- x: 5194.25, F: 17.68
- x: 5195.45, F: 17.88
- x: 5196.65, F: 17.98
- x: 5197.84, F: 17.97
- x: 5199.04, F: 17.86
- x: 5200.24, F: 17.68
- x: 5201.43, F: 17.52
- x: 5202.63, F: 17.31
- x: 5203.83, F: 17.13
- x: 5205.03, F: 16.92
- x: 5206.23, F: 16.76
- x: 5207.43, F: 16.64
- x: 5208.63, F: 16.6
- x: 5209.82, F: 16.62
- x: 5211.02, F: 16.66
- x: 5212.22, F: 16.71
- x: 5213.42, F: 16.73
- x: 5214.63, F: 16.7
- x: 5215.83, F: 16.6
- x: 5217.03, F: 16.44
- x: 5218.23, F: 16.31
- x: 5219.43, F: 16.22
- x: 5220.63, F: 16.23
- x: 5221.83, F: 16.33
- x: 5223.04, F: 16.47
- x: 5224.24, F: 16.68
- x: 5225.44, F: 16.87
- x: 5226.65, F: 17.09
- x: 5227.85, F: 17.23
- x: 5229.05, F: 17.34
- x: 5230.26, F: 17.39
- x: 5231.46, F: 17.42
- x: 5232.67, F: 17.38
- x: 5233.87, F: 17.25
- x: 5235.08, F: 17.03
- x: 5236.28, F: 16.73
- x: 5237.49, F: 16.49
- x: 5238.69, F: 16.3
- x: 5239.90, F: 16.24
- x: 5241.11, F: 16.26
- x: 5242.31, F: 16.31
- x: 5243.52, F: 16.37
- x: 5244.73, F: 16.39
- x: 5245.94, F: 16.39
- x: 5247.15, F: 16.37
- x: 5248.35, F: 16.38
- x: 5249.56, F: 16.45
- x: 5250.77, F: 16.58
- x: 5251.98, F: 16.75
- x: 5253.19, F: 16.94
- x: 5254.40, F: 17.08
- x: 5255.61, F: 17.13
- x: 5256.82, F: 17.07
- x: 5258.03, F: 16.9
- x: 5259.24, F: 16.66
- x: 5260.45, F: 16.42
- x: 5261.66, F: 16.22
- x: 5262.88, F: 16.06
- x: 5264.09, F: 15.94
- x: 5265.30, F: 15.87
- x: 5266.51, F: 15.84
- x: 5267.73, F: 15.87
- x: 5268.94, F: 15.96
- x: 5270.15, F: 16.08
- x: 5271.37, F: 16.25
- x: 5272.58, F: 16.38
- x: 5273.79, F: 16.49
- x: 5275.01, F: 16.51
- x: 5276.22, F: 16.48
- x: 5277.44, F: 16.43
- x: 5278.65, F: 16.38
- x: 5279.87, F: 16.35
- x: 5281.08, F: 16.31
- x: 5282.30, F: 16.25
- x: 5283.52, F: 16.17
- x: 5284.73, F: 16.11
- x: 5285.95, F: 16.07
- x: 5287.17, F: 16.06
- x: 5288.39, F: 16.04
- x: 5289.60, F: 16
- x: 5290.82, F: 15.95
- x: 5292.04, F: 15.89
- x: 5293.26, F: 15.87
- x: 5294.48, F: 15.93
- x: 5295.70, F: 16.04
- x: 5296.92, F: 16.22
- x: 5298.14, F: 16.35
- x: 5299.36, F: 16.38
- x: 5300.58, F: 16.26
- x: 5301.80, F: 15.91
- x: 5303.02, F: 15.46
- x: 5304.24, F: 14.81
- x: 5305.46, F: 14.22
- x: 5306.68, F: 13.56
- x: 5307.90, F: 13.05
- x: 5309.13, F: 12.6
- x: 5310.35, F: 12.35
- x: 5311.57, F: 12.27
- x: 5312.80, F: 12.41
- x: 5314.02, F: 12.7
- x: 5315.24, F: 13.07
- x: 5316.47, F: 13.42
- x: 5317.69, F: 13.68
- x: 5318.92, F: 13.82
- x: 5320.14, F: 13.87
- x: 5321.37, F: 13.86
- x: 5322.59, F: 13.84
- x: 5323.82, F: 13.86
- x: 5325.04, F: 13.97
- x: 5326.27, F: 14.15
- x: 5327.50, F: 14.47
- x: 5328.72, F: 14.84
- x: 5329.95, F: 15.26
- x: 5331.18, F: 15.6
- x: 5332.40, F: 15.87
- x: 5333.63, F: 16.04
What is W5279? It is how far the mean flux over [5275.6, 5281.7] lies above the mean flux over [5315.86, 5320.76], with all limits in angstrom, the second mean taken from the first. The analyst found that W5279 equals 2.7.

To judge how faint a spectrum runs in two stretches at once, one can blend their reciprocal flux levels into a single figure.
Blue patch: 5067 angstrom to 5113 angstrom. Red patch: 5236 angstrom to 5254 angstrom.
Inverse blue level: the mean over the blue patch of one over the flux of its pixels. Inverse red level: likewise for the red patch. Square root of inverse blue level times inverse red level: 0.0573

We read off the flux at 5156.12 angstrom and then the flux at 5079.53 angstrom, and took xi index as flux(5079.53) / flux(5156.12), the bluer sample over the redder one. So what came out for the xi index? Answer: 1.22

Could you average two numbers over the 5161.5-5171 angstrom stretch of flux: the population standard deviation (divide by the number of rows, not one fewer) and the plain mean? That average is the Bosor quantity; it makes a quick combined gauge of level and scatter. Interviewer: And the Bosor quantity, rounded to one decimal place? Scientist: 8.5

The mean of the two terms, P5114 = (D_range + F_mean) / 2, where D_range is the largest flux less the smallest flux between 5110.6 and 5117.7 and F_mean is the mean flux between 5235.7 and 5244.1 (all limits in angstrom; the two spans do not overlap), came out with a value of 8.7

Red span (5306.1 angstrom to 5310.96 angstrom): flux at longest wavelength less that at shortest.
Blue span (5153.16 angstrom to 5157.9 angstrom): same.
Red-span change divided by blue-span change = -40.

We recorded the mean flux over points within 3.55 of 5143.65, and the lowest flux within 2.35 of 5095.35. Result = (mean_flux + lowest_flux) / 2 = 17.3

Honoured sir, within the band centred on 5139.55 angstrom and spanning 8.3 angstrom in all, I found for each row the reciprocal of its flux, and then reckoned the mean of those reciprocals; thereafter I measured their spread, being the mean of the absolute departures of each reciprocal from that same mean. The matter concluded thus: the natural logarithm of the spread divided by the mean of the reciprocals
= -5.5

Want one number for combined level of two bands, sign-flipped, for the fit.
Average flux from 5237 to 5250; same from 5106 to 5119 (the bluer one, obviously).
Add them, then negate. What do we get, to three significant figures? -33.8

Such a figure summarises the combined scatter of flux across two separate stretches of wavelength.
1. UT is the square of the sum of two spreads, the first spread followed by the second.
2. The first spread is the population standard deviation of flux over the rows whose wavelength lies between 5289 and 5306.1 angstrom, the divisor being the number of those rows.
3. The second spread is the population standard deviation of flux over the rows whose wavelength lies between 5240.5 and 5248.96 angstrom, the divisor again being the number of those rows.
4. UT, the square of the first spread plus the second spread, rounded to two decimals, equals 0.40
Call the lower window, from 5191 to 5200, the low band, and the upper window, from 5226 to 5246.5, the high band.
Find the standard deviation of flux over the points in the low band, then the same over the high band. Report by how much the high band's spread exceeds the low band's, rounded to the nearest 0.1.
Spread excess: 0.2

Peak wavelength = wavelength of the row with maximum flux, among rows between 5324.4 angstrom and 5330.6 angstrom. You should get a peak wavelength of 5329.95 angstrom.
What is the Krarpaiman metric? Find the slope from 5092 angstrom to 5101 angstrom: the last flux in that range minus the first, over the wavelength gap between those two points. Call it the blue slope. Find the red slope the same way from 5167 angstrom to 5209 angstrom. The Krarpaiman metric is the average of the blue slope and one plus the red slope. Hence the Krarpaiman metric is 0.498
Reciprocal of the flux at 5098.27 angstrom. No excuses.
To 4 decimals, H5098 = 0.0550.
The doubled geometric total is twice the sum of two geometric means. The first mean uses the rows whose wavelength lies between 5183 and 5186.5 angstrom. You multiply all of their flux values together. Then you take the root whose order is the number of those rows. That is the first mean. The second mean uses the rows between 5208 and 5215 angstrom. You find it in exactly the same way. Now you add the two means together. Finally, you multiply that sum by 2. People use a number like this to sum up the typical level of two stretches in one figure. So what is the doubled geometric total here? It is 68.0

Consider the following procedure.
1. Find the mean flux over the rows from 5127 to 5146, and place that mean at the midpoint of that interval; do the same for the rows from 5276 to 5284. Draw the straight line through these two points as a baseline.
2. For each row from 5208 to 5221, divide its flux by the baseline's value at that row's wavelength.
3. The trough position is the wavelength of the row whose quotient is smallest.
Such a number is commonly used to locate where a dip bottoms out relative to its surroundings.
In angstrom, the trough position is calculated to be 5219.43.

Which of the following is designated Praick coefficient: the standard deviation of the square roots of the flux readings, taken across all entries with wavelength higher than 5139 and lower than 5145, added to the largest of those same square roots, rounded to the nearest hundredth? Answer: 4.09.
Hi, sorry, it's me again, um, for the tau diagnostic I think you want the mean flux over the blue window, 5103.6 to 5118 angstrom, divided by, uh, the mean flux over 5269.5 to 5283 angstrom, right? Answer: 1.07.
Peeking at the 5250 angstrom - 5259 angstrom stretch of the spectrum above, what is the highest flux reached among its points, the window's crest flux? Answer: 17.13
